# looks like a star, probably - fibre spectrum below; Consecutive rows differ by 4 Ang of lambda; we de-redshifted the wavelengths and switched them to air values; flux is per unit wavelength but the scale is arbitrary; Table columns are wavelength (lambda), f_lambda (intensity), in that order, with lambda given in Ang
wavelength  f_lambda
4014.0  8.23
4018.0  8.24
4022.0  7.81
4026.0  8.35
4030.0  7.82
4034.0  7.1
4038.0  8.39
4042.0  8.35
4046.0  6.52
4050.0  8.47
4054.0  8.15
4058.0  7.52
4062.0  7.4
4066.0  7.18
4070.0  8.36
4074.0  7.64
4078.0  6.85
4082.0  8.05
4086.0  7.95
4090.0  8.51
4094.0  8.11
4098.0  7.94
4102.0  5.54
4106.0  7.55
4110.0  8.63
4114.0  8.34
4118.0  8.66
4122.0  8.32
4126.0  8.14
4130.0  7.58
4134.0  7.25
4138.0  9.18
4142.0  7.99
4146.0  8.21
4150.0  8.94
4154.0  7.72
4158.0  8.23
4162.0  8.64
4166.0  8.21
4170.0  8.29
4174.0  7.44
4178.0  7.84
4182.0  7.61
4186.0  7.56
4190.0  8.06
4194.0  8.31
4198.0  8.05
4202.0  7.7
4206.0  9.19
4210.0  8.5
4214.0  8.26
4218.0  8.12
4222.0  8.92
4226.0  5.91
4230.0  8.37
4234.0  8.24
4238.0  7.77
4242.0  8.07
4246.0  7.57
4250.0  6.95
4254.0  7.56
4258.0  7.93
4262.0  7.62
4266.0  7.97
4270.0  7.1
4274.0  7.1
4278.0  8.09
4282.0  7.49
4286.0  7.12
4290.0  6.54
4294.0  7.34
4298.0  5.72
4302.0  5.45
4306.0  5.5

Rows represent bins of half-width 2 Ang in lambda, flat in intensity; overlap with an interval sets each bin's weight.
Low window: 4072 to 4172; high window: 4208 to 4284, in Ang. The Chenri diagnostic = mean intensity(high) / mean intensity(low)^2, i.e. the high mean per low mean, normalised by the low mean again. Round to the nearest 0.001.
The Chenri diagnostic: 0.121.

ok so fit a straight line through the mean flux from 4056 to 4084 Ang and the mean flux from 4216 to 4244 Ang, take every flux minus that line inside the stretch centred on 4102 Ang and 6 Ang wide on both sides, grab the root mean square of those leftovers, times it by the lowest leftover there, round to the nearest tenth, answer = -2.6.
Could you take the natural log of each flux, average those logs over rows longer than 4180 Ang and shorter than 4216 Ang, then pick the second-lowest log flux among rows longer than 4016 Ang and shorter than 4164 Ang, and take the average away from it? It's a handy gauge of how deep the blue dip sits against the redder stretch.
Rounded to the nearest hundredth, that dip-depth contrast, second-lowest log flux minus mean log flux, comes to -0.22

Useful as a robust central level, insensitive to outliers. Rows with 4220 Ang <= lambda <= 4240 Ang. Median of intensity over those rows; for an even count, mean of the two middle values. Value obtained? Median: 8.2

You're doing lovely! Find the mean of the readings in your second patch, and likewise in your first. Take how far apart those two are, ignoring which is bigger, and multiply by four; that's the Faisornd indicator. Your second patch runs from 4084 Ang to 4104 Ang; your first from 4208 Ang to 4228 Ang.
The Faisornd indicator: 1.3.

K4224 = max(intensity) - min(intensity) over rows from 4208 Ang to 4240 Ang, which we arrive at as 3.0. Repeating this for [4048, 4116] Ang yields 3.1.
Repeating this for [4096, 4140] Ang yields 3.6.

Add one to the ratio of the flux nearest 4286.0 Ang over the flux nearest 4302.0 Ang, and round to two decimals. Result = 2.31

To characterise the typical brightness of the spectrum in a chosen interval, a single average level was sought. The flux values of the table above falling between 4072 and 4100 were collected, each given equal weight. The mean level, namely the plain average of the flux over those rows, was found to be 7.86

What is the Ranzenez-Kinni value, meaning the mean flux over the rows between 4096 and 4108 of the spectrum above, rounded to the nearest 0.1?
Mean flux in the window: 7.0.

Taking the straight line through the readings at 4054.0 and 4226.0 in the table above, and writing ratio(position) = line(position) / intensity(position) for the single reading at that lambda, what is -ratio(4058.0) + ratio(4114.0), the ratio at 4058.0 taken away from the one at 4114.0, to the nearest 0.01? -0.19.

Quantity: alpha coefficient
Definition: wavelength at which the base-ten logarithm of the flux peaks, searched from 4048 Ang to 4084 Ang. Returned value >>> 4050.0 Ang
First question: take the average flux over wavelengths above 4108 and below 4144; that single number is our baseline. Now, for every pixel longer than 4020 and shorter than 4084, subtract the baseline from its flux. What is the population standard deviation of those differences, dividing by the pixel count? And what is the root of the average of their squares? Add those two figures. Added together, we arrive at 1.35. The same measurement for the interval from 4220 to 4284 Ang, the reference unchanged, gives 1.55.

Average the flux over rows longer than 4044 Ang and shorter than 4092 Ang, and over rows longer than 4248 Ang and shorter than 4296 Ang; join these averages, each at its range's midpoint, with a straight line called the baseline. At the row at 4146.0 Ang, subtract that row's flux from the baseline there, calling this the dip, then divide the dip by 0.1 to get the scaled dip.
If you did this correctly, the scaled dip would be -6.1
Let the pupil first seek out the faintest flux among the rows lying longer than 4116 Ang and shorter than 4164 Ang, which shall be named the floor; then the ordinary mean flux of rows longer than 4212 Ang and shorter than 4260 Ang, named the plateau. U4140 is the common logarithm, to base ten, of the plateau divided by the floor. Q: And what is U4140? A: 0.032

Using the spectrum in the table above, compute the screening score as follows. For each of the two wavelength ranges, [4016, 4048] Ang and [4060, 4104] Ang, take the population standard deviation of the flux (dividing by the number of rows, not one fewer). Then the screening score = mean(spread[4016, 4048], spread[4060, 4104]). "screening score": 0.72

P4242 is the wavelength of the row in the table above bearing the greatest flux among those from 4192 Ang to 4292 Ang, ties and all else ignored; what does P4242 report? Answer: 4206.0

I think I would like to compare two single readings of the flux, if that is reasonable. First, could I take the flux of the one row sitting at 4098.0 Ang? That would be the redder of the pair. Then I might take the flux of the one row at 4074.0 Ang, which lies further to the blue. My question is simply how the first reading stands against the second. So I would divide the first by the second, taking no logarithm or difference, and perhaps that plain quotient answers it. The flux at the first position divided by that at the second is 1.04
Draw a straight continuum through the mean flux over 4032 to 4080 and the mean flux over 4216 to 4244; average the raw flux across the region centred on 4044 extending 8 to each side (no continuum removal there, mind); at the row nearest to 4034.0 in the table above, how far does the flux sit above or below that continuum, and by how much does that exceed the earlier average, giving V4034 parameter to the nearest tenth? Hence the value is -8.5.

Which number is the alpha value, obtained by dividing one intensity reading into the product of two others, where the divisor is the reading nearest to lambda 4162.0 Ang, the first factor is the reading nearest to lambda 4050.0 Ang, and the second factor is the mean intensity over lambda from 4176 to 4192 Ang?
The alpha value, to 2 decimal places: 7.61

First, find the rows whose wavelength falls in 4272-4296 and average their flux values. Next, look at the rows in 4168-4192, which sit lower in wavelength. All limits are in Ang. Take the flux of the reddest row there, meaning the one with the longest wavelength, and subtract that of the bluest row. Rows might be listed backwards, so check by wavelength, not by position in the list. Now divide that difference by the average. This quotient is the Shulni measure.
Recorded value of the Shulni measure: -0.03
